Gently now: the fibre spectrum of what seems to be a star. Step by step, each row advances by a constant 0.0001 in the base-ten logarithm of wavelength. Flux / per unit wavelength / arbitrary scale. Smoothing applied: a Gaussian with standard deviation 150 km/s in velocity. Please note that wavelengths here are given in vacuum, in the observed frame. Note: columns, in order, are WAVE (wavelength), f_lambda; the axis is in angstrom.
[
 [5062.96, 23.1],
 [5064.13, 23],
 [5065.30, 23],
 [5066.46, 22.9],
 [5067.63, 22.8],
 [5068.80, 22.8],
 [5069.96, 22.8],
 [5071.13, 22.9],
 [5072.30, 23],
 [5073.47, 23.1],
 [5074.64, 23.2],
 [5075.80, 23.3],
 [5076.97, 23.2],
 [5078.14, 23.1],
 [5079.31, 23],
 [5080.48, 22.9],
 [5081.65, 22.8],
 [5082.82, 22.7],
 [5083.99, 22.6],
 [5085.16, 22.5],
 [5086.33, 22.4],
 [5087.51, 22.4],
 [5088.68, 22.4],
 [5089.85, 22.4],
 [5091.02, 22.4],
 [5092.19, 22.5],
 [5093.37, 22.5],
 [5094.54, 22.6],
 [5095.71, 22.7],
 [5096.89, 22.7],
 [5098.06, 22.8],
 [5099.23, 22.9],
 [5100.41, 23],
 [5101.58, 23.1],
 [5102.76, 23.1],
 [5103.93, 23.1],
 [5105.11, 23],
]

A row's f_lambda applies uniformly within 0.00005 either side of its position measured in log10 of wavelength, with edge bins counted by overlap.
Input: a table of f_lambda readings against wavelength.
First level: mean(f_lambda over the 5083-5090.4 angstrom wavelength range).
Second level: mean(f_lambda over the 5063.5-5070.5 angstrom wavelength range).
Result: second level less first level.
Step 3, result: 0.43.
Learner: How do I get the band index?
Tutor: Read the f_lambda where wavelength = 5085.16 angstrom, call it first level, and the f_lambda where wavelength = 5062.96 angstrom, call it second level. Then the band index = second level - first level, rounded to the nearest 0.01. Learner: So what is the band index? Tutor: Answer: 0.60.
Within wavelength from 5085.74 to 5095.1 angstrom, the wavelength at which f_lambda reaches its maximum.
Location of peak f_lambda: 5094.54 angstrom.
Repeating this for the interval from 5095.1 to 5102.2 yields 5101.58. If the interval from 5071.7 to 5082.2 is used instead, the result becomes 5075.80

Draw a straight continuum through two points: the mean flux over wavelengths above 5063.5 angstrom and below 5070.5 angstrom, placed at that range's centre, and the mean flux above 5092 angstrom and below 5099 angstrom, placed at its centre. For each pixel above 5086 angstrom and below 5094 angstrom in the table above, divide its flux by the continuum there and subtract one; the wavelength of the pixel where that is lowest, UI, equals 5086.33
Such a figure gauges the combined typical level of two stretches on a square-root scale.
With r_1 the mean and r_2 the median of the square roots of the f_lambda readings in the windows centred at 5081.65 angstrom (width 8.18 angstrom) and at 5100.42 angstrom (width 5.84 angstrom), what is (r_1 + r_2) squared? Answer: 91.6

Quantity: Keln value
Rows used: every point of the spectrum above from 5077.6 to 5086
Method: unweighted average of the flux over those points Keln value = 22.8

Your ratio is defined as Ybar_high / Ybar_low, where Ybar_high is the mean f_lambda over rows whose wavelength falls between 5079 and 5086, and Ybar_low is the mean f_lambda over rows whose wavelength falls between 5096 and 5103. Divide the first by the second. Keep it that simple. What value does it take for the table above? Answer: 0.99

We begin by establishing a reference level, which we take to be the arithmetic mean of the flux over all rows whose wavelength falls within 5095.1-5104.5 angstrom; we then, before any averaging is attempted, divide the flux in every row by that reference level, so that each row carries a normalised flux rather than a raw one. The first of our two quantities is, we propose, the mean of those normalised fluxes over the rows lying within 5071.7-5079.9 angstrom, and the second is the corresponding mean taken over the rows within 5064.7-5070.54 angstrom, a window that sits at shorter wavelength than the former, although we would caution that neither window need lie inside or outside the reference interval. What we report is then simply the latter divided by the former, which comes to 0.99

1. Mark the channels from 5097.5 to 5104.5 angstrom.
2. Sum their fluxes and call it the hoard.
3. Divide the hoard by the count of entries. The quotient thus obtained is 23.0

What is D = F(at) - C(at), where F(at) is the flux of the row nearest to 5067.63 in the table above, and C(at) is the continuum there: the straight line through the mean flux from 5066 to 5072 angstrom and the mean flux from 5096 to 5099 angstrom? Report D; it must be 0.0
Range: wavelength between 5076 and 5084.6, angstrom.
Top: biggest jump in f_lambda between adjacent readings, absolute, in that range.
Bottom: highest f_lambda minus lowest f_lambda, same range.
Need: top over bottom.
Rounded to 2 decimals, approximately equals 0.17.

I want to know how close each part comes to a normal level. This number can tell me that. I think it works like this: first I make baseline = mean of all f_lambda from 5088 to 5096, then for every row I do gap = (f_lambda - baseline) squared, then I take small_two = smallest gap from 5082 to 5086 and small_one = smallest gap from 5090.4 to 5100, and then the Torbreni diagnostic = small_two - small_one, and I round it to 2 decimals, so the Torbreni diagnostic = 0.00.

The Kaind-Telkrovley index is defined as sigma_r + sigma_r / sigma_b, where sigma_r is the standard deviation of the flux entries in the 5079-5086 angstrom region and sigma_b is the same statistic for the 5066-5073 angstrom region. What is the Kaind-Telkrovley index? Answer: 2.5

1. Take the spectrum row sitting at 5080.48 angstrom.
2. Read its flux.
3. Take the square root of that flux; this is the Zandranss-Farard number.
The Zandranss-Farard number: 4.79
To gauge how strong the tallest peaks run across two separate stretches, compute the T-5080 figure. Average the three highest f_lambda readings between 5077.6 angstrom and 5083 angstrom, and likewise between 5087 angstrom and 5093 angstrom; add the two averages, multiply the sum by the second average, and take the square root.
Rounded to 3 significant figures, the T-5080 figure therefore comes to 31.9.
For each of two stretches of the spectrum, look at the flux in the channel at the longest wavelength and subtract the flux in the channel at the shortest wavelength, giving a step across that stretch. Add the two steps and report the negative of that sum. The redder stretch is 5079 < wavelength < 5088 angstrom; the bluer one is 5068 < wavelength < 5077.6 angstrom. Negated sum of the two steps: 0.20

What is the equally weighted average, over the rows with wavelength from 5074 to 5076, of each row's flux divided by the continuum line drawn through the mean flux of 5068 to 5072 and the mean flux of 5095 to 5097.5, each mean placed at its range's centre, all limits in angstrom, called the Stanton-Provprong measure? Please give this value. 1.02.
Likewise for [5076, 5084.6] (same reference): 1.01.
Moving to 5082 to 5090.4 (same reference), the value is 0.99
